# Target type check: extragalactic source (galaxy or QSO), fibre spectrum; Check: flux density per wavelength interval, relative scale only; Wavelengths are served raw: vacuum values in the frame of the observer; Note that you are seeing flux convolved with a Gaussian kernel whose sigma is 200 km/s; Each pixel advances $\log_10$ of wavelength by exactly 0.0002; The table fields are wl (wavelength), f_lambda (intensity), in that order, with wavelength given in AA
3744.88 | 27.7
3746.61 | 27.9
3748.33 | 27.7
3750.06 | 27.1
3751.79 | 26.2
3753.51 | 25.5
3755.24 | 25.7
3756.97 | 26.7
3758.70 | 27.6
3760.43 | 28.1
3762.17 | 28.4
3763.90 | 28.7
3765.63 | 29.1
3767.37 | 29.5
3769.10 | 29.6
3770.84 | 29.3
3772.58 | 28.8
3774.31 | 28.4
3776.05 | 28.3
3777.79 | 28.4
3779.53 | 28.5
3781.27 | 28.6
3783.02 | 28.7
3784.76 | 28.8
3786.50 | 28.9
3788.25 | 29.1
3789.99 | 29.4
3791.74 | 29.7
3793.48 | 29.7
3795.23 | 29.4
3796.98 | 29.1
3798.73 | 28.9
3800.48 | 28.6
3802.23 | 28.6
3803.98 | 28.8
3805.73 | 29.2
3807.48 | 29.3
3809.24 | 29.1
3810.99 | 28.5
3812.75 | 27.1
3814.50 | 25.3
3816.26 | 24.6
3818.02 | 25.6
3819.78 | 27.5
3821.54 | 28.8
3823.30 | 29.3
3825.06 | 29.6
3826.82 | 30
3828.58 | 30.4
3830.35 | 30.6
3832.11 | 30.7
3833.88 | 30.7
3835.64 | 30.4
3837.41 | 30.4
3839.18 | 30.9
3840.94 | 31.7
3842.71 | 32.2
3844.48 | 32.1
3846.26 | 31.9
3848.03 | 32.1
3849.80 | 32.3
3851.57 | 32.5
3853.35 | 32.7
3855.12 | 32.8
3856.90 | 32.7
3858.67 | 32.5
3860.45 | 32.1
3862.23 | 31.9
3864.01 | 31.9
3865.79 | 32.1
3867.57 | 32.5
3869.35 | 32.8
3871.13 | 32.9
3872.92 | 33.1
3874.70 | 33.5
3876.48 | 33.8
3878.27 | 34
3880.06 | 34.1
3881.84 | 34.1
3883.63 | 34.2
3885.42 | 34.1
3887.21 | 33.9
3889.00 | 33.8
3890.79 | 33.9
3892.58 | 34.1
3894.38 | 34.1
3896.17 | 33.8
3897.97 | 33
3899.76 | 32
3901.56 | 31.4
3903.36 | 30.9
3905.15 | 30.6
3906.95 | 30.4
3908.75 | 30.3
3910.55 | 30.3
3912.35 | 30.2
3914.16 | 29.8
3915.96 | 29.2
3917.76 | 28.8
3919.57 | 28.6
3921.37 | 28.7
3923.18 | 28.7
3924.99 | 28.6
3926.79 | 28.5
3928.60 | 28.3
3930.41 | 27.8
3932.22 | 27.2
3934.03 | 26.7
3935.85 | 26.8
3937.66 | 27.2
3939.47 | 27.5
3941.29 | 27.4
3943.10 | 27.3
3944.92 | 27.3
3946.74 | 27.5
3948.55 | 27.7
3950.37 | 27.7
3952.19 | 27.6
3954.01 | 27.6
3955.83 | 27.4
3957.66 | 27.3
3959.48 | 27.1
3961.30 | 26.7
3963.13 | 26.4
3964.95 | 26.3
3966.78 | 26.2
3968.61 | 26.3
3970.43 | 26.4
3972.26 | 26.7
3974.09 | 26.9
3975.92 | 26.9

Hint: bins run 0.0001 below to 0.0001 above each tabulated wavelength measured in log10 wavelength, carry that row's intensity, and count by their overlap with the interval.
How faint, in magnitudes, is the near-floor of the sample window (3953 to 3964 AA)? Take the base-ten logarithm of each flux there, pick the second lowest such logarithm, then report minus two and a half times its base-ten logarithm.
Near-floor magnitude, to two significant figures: -0.39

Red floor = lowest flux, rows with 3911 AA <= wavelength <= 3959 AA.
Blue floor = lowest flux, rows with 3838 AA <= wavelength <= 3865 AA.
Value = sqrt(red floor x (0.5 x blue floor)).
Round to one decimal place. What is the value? 20.3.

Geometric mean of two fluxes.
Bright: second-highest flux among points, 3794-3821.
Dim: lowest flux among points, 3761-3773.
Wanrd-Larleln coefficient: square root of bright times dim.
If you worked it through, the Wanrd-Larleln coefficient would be 29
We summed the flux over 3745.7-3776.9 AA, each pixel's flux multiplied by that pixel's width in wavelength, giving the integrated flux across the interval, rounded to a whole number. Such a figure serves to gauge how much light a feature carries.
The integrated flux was 871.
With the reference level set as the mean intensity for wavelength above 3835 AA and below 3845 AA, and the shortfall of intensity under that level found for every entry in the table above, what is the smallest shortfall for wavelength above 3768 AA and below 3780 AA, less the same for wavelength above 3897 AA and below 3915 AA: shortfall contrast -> 3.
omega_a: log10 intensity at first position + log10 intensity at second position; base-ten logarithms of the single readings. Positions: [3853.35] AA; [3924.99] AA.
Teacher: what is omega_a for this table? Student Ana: 2.97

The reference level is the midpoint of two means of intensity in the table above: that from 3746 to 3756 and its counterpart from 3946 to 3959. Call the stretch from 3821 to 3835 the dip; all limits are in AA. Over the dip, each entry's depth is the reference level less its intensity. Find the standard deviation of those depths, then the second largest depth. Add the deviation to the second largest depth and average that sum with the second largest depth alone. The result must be -2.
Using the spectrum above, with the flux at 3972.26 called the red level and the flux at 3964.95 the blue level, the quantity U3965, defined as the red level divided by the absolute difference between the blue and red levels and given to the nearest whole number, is 67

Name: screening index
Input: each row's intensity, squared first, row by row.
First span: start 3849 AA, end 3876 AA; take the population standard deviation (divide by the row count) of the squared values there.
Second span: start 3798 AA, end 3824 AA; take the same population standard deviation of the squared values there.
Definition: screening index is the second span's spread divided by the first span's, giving 2.9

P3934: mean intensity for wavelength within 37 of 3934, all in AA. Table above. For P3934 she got 28.3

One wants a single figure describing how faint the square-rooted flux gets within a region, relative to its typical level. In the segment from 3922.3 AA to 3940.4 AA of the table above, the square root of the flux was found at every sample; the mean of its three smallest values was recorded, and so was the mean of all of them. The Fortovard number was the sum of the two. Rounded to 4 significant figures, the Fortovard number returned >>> 10.45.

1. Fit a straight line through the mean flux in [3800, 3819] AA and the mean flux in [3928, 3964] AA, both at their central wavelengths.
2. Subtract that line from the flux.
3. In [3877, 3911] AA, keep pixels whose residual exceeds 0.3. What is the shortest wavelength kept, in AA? 3878.27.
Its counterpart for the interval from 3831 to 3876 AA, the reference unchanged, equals 3832.11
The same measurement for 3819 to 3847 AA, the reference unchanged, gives 3821.54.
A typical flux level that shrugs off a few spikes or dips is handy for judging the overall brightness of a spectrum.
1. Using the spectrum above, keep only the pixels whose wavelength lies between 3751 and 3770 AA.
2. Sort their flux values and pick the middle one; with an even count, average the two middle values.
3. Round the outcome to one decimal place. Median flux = 28.1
